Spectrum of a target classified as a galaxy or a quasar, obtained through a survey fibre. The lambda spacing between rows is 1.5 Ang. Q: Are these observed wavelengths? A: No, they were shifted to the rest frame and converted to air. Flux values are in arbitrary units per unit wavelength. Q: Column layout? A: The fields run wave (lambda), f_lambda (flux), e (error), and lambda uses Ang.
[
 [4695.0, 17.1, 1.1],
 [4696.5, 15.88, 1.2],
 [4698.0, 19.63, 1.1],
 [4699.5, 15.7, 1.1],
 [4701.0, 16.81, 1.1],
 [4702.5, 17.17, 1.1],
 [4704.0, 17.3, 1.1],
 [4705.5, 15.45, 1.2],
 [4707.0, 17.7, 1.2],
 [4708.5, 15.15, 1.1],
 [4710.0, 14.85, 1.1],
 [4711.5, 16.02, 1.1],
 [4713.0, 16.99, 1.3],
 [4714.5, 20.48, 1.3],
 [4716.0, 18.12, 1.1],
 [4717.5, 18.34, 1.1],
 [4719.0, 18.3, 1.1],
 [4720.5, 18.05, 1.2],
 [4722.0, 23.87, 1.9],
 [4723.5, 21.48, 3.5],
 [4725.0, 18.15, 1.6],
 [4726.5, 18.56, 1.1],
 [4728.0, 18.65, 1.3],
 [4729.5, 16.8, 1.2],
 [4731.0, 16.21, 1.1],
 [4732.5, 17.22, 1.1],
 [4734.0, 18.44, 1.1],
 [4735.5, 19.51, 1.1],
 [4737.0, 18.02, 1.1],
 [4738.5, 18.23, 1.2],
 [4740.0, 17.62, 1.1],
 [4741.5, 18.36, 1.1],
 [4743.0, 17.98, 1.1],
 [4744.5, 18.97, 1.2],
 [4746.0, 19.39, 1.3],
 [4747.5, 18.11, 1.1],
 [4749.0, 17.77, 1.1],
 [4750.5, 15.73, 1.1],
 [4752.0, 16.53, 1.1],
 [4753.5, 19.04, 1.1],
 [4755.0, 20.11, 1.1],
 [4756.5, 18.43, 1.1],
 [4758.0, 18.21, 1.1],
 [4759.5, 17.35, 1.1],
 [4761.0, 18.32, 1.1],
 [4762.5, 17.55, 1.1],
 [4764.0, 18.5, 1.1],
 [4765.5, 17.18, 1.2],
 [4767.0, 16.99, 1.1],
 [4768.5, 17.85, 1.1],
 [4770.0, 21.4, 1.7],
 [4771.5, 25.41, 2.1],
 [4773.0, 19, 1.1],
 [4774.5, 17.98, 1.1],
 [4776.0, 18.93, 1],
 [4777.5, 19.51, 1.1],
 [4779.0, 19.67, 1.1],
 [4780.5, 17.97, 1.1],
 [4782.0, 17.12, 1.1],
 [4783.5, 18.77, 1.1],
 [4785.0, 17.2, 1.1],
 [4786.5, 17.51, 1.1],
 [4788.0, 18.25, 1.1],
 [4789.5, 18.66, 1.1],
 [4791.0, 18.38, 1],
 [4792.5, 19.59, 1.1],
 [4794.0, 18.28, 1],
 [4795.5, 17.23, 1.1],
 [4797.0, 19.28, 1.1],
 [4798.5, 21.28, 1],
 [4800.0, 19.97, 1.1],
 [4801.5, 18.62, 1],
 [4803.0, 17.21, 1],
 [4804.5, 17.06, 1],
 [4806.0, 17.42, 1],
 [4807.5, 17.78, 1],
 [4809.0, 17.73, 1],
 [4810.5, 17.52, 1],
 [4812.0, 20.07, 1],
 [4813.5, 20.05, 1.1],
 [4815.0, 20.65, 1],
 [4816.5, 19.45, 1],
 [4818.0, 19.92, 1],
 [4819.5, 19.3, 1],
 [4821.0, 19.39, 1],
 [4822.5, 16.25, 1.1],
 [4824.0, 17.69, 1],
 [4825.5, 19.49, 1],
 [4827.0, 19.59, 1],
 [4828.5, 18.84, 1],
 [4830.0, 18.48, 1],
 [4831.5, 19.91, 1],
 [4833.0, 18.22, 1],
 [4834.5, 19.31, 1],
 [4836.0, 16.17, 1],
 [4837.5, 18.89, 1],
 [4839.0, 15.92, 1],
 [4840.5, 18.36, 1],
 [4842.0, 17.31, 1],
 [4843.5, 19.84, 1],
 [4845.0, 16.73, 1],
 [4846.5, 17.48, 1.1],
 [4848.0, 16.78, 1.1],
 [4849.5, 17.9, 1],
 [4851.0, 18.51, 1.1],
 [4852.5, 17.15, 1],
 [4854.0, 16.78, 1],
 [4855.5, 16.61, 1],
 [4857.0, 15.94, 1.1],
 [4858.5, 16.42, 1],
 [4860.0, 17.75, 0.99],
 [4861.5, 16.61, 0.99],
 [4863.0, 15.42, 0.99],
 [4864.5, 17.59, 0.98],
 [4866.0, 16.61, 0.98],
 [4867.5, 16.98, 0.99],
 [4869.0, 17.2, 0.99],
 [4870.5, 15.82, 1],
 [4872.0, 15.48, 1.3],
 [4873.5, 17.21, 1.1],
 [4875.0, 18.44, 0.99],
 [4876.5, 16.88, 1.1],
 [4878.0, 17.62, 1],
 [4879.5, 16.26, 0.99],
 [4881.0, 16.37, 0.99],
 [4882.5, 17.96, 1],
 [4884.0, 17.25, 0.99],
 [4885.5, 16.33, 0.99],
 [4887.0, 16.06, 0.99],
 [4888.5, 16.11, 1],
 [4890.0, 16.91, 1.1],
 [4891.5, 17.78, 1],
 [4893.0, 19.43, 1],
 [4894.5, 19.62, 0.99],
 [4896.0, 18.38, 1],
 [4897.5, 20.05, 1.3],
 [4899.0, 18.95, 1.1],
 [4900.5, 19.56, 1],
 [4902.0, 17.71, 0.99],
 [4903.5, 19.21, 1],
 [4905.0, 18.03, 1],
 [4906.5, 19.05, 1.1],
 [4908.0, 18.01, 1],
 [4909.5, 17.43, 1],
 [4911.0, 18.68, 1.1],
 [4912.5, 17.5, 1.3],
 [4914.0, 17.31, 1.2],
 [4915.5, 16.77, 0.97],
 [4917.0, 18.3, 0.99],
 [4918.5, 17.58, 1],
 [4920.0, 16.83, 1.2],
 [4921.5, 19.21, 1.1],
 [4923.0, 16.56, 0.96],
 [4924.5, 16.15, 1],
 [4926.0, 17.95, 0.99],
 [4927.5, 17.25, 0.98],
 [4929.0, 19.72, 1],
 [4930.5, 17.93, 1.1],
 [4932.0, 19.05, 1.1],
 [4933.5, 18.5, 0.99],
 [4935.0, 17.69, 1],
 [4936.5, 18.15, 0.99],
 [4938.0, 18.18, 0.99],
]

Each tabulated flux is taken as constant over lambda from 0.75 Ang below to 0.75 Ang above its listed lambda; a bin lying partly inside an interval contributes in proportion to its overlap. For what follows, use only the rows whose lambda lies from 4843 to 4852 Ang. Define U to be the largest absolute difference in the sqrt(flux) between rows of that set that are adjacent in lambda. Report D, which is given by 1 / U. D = 2.7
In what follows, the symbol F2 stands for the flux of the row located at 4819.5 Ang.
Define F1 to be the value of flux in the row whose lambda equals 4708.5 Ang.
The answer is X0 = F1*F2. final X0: 292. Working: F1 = 15.15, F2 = 19.3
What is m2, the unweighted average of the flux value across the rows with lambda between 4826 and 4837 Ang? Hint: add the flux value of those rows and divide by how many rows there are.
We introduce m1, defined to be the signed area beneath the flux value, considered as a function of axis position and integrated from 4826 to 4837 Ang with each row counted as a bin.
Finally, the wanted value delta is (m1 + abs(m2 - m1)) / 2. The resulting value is 196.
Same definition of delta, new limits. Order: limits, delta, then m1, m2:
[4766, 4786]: 371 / 380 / 19.1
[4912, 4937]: 436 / 445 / 17.8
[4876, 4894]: 300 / 308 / 17.1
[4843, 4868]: 419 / 427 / 17.1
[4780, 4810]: 539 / 548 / 18.3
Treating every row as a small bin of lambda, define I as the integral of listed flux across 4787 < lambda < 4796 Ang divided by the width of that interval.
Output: 18.4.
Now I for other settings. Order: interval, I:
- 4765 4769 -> 17.3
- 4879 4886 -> 16.9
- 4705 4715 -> 16.6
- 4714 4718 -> 18.9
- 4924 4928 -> 17.2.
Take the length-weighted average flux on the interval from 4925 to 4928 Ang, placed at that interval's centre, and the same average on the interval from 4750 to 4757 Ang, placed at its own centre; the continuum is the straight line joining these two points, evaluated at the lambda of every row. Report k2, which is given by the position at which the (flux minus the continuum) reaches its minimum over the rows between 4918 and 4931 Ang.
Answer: 4924.5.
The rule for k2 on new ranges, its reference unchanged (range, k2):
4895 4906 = 4902.0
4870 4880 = 4872.0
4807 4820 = 4810.5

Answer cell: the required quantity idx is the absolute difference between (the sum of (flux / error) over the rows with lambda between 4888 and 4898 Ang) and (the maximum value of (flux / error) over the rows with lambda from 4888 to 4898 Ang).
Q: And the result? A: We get 102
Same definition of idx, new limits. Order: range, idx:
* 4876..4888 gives 116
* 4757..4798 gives 423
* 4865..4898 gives 350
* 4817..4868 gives 578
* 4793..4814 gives 231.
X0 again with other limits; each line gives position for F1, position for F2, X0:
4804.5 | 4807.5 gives 303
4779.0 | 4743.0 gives 354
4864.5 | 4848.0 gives 295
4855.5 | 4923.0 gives 275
